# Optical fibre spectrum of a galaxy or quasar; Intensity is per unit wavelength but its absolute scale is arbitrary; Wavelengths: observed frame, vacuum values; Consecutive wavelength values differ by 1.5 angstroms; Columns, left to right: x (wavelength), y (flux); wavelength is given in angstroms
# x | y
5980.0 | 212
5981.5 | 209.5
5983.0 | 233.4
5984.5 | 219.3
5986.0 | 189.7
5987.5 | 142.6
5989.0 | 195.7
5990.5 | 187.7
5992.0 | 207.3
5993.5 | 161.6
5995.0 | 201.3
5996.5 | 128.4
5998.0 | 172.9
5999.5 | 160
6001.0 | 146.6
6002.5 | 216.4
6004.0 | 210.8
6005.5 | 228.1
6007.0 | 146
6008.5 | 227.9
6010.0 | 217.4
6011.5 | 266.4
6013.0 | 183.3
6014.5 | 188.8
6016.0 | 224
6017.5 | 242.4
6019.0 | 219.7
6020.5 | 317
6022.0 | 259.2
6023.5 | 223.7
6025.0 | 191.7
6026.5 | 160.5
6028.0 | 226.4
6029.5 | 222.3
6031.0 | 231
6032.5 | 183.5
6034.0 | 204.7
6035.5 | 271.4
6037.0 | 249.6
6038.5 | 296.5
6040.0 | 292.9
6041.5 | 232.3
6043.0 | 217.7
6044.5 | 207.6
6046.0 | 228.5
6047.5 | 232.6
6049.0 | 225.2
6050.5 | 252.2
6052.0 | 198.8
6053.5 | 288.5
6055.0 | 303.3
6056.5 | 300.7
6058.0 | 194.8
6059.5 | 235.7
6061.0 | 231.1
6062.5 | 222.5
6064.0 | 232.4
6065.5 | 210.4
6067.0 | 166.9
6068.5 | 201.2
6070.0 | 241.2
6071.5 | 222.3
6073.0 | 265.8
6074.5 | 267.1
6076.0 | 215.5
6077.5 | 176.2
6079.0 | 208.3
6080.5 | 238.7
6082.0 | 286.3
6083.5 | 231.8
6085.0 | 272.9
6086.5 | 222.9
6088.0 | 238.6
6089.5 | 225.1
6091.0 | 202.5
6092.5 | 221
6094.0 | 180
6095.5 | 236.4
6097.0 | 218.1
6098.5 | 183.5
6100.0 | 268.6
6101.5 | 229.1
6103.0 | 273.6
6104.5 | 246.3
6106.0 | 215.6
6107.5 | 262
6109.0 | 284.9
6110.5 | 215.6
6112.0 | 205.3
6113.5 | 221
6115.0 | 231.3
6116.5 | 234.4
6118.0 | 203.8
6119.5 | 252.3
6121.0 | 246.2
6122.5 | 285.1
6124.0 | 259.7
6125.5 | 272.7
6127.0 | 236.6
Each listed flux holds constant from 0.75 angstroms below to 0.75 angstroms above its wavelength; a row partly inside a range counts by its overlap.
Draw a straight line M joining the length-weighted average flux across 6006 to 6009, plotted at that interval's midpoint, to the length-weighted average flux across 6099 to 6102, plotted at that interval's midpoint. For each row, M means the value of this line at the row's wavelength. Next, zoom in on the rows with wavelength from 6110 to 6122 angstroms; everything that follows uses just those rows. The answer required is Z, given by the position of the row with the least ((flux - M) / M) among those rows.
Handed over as 6118.0 angstroms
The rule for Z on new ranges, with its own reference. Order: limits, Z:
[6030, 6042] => 6032.5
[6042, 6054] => 6052.0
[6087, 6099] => 6094.0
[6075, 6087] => 6077.5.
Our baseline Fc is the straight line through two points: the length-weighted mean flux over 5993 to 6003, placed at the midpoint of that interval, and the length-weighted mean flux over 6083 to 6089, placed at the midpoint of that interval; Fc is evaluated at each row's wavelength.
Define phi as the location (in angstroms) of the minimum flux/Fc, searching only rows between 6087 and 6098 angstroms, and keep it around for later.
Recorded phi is 6094.0 angstroms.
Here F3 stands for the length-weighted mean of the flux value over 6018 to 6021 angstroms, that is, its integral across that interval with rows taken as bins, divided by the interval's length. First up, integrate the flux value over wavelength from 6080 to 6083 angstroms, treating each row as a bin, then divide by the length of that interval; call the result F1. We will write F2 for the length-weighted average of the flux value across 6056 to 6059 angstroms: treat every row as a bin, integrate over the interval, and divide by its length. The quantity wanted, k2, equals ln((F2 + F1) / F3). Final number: 0.65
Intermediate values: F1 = 262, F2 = 242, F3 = 262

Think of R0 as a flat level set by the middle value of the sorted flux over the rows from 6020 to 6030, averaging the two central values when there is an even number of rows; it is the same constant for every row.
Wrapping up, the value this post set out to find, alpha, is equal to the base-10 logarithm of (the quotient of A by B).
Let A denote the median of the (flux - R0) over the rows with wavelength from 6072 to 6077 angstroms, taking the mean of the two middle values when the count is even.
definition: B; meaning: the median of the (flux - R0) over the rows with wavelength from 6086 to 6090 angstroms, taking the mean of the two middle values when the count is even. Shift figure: 1.5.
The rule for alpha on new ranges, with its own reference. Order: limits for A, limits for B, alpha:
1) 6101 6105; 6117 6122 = 0.0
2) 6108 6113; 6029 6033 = 0.8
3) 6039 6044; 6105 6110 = -0.6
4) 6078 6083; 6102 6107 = -0.2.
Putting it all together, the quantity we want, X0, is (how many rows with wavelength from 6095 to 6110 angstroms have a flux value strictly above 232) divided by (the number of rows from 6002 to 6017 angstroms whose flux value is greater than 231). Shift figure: 6.00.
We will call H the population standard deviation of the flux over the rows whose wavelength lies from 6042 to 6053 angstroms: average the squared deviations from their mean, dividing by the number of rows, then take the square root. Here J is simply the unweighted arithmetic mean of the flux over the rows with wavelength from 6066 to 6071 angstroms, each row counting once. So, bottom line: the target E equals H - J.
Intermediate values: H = 16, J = 203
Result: -187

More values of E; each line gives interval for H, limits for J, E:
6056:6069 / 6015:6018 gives -198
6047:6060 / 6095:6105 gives -198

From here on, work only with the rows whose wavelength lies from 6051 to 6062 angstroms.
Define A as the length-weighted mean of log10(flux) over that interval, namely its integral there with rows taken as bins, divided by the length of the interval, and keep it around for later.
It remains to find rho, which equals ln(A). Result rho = 0.872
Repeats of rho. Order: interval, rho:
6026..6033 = 0.838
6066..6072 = 0.838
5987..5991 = 0.808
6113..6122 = 0.861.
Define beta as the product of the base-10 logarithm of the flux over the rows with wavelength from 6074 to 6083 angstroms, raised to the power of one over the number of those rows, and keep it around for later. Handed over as 2.359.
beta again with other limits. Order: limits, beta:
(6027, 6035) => 2.328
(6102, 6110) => 2.407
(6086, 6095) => 2.330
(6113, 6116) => 2.354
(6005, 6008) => 2.259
